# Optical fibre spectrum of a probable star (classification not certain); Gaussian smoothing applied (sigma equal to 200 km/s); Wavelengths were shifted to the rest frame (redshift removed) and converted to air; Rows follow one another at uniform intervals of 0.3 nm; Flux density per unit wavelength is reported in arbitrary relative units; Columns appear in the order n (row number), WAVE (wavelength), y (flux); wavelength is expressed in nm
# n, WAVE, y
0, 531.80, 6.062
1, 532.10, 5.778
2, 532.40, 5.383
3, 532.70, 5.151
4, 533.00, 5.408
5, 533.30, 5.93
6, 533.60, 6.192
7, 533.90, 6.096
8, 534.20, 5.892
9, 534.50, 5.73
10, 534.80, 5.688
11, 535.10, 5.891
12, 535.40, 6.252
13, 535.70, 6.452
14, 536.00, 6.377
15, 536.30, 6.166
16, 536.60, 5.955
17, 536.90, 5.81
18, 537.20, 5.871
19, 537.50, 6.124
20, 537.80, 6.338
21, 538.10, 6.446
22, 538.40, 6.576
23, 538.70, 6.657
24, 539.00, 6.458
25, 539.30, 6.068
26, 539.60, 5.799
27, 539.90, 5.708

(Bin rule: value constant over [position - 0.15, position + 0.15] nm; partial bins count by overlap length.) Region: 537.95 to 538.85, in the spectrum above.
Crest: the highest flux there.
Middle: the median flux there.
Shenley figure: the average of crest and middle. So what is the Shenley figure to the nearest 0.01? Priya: 6.62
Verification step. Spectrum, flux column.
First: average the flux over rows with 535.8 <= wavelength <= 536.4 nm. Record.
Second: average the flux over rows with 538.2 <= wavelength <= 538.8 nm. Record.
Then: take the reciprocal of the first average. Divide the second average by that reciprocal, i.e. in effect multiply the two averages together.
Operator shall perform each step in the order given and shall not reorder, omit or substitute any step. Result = 41.5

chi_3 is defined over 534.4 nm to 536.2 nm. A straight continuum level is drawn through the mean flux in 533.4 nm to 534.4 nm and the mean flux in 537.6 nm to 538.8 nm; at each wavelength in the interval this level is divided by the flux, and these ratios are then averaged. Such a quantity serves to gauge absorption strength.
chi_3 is 1.02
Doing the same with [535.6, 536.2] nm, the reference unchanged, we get 0.98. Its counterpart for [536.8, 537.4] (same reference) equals 1.09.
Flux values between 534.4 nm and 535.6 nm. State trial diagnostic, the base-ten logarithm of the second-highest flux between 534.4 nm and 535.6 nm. 0.770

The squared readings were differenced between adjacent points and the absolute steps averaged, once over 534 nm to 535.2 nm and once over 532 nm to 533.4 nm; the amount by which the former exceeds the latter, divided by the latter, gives -0.6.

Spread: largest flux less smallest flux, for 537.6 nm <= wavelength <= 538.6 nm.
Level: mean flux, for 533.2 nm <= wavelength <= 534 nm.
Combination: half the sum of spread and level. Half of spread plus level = 3.16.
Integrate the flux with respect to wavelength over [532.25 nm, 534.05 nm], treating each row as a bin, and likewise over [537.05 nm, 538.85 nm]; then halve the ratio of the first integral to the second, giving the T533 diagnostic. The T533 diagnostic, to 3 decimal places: 0.449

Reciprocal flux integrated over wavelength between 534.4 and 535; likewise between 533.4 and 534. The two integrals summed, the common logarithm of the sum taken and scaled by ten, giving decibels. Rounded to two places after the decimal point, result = -6.93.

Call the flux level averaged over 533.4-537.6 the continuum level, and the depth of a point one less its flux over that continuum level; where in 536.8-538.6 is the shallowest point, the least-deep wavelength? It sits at 538.40 nm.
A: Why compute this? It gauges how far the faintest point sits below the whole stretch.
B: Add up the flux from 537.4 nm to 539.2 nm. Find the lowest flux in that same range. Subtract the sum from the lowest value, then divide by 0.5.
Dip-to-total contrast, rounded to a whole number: -65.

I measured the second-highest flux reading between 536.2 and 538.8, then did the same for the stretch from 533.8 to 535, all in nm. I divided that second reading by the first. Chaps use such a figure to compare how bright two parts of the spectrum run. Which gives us 0.896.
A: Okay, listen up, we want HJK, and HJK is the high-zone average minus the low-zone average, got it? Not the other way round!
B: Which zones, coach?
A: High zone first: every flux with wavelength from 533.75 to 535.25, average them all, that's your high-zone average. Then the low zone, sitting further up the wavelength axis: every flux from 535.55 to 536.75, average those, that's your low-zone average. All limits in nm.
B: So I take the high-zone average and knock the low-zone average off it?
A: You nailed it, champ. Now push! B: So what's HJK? -0.38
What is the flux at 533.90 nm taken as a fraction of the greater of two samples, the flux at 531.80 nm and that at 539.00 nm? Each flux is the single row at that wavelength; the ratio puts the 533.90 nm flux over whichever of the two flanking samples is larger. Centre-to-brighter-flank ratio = 0.94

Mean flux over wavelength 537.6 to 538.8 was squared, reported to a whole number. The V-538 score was 42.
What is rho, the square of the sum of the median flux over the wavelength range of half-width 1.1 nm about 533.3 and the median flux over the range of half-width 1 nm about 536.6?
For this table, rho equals 144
